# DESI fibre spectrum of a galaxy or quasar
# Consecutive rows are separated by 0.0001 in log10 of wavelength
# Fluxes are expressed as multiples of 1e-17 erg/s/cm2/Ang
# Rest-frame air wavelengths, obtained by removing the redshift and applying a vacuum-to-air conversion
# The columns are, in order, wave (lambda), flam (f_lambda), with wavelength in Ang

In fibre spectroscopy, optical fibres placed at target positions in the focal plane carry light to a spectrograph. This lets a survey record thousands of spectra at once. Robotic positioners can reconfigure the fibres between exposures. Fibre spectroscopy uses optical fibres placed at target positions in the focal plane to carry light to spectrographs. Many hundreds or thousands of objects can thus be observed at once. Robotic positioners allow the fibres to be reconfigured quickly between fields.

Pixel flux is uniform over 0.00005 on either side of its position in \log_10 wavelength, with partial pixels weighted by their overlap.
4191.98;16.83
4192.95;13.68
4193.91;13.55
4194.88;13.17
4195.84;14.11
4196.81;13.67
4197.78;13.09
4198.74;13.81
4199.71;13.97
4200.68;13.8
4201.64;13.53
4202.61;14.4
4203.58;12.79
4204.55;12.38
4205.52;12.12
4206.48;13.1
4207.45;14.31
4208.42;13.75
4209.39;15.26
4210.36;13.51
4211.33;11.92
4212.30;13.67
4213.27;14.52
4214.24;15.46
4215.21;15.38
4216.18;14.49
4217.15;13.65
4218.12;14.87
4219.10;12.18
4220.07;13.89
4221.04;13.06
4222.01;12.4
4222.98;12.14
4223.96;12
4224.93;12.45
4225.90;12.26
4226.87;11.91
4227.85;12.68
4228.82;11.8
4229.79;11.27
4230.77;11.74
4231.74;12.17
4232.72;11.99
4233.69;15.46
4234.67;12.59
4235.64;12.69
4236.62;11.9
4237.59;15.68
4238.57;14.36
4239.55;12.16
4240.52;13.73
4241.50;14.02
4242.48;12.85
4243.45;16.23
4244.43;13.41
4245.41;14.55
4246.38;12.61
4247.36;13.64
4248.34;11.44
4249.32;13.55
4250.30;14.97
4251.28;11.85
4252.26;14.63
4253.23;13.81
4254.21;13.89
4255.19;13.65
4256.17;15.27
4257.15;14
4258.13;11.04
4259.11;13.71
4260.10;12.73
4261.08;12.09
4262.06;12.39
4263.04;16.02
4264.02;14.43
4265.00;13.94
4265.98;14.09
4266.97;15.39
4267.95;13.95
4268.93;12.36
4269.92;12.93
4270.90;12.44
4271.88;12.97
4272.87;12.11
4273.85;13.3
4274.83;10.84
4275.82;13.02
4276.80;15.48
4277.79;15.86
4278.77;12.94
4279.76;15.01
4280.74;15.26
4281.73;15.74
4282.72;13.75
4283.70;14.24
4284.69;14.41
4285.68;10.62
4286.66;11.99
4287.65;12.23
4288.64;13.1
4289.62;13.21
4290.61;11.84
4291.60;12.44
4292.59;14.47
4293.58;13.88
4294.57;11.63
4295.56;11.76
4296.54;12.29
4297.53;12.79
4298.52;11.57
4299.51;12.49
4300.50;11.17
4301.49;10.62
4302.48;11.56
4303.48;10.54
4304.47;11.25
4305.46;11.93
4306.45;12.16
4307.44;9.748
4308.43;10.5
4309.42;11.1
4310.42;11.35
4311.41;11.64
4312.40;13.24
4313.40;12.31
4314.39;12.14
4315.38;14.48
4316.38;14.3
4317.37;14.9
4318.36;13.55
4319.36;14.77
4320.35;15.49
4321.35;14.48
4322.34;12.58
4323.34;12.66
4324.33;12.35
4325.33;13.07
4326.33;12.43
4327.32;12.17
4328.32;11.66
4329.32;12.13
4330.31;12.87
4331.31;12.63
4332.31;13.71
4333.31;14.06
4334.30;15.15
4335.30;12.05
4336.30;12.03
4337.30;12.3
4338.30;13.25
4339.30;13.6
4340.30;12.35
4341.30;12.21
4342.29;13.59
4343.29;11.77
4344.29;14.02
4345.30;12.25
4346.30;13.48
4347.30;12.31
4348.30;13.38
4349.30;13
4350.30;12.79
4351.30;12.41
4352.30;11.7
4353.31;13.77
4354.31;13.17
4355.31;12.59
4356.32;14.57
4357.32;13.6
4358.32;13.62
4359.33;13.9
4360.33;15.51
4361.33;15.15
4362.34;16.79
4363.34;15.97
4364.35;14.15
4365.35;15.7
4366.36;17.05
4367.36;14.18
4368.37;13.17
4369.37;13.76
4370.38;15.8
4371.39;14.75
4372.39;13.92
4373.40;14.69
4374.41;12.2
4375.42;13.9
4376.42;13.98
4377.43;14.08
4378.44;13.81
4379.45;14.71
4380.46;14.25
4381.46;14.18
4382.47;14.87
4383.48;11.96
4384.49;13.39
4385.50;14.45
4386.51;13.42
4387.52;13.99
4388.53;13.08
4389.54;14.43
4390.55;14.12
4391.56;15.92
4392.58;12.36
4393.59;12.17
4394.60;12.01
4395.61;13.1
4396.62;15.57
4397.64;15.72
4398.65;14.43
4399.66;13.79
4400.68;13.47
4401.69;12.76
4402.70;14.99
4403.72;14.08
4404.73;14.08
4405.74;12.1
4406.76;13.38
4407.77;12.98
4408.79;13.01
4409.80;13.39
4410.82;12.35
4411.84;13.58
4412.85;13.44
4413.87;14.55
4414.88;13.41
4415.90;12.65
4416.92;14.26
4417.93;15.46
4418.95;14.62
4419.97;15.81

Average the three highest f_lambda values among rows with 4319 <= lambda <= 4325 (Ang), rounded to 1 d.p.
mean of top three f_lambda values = 14.9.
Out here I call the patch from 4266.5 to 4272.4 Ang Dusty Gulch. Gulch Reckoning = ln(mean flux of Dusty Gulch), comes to 2.59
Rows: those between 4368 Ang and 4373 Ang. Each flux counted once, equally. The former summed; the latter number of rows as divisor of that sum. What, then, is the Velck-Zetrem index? 14.3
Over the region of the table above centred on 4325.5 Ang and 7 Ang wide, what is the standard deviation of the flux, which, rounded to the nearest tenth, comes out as 0.4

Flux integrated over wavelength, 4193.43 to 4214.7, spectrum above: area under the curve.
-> 290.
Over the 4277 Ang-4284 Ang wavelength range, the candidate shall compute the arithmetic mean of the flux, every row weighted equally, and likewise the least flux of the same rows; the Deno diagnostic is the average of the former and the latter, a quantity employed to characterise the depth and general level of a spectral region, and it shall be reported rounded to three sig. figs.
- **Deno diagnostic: 13.8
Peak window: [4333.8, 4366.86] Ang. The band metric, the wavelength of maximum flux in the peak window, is 4366.36 Ang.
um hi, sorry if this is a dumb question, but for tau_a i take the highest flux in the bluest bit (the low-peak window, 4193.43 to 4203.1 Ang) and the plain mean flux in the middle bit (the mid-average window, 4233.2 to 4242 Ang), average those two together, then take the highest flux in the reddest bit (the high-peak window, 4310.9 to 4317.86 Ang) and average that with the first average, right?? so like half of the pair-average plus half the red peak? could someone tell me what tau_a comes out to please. 14.5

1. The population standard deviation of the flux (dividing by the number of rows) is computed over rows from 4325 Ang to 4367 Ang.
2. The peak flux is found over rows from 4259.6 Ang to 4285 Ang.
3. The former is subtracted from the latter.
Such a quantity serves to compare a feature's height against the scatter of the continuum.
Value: 14.7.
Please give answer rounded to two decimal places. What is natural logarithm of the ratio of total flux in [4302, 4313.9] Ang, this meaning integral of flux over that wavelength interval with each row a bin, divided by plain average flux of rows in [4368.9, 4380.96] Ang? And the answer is 2.26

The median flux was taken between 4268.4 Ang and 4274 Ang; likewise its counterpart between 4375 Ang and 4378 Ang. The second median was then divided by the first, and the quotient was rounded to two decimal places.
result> 1.10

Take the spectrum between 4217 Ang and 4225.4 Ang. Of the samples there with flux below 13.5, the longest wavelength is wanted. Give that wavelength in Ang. 4224.93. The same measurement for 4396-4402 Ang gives 4401.69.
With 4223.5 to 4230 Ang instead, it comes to 4229.79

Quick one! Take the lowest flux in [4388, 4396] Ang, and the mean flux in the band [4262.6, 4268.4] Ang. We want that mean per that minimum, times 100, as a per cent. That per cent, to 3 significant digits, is 122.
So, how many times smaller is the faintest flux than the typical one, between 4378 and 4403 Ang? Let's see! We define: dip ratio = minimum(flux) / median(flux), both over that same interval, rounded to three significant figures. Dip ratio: 0.855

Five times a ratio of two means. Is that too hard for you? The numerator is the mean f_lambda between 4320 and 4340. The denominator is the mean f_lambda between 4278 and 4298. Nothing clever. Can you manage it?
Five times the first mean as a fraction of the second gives 4.9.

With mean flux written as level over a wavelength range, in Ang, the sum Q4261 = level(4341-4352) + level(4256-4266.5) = 26.4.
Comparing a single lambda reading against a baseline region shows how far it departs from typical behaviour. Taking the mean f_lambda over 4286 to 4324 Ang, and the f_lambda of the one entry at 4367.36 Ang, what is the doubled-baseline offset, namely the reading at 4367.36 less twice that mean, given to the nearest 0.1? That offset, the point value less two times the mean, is -10.8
